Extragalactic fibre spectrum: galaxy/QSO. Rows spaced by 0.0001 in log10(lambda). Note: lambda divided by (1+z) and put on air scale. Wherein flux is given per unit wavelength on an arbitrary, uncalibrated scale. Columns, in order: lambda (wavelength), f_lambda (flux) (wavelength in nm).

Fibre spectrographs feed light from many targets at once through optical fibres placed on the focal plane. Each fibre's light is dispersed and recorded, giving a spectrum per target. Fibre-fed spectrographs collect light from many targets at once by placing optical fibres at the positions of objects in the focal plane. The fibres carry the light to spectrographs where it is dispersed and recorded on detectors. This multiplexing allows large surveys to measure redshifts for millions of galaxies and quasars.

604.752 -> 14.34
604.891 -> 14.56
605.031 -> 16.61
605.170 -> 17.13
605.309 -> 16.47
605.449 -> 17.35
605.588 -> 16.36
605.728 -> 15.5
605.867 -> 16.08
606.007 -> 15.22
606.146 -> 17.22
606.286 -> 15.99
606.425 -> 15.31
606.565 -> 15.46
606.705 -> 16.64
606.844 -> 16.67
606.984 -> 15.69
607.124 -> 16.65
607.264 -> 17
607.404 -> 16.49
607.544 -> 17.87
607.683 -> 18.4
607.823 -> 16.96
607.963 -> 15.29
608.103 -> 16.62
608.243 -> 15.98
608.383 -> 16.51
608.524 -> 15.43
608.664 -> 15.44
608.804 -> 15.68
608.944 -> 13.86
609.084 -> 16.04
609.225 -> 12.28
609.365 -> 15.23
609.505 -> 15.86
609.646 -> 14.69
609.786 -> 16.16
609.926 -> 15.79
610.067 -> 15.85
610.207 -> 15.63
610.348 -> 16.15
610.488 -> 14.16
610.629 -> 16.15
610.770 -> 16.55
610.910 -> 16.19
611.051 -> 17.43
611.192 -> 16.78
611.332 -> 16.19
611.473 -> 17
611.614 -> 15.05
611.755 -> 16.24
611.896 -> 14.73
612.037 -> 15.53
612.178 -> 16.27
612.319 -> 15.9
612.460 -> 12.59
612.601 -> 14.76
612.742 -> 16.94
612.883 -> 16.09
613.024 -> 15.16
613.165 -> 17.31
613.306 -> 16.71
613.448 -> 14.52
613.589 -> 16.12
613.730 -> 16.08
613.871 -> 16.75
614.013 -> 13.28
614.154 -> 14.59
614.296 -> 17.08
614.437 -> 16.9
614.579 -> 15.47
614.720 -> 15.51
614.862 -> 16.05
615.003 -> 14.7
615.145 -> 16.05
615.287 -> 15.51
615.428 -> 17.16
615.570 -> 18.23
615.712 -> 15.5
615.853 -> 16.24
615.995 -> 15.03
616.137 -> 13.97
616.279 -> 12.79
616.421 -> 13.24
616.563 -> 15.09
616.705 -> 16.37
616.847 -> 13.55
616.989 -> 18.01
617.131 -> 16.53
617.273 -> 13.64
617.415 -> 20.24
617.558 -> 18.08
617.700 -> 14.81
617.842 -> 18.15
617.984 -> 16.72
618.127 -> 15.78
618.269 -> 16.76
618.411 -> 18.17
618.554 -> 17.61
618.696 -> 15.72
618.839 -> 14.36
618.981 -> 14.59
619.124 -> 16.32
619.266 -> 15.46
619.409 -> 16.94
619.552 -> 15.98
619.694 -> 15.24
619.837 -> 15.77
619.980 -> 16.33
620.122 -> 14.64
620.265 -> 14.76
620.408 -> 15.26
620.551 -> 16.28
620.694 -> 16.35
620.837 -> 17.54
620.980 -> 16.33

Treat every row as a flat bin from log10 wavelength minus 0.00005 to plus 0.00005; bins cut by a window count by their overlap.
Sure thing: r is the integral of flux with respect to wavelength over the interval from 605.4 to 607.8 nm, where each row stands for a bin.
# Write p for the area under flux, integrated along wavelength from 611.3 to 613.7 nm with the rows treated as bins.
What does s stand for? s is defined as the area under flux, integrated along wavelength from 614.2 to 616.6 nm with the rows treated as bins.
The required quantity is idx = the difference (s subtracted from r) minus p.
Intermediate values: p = 37.7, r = 39.5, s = 37.3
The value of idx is -35.5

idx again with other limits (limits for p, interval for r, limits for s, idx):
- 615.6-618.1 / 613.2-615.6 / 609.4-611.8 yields -39.7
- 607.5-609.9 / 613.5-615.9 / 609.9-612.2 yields -36.3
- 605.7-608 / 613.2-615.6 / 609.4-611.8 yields -37.9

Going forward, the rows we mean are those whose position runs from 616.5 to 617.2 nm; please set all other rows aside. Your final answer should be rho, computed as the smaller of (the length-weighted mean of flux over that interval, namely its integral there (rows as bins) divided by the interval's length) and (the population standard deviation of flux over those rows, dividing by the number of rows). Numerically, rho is 1.50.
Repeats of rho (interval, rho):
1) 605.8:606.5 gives 0.72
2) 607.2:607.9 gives 0.69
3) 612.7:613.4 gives 0.75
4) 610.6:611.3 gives 0.47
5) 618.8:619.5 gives 0.99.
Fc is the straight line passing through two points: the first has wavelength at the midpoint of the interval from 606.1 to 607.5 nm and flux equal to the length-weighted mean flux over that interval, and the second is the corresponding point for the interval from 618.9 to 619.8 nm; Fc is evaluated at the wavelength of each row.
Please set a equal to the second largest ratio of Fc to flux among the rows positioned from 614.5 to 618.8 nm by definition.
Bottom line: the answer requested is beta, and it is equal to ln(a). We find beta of 0.18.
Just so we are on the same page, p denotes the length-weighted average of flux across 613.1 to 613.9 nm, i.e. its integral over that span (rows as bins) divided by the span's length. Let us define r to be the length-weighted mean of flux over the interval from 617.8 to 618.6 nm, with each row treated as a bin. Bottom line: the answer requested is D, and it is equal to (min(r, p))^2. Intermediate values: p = 16.2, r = 17.1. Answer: 263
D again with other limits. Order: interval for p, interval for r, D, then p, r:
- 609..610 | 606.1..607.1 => 229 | 15.1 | 16.1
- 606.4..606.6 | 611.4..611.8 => 236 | 15.4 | 16.1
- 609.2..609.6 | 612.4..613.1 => 217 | 14.7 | 15.2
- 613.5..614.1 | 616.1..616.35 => 177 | 15.5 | 13.3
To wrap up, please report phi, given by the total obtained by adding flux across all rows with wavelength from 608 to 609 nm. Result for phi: 110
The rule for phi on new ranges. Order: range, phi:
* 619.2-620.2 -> 110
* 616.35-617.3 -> 106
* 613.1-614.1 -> 111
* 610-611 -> 111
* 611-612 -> 113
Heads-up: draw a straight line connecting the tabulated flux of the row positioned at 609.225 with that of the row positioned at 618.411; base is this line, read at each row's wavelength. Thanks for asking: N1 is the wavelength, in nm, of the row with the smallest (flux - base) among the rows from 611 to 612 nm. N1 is 611.896 nm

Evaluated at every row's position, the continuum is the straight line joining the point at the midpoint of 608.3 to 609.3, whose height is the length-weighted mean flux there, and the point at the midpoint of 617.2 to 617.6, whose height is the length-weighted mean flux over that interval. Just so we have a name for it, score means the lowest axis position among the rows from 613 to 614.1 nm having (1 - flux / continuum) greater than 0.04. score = 613.024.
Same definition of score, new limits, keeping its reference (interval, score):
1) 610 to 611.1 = 610.488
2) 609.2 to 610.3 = 609.225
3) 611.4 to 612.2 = 611.614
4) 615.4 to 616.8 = 615.712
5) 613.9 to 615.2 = 614.013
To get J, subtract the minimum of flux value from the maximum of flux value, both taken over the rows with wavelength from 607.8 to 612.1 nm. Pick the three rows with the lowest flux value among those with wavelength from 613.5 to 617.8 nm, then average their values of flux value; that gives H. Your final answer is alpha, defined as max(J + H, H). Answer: 18.3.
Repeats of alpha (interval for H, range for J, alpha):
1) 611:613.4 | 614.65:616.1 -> 17.6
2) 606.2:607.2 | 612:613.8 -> 20.2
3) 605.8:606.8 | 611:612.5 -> 20.2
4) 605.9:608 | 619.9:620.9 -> 18.2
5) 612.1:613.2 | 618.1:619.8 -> 18.0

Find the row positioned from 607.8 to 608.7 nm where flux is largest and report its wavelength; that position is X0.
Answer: 607.823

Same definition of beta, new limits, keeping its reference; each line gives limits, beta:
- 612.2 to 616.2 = 0.19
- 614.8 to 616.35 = 0.13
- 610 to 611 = 0.03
